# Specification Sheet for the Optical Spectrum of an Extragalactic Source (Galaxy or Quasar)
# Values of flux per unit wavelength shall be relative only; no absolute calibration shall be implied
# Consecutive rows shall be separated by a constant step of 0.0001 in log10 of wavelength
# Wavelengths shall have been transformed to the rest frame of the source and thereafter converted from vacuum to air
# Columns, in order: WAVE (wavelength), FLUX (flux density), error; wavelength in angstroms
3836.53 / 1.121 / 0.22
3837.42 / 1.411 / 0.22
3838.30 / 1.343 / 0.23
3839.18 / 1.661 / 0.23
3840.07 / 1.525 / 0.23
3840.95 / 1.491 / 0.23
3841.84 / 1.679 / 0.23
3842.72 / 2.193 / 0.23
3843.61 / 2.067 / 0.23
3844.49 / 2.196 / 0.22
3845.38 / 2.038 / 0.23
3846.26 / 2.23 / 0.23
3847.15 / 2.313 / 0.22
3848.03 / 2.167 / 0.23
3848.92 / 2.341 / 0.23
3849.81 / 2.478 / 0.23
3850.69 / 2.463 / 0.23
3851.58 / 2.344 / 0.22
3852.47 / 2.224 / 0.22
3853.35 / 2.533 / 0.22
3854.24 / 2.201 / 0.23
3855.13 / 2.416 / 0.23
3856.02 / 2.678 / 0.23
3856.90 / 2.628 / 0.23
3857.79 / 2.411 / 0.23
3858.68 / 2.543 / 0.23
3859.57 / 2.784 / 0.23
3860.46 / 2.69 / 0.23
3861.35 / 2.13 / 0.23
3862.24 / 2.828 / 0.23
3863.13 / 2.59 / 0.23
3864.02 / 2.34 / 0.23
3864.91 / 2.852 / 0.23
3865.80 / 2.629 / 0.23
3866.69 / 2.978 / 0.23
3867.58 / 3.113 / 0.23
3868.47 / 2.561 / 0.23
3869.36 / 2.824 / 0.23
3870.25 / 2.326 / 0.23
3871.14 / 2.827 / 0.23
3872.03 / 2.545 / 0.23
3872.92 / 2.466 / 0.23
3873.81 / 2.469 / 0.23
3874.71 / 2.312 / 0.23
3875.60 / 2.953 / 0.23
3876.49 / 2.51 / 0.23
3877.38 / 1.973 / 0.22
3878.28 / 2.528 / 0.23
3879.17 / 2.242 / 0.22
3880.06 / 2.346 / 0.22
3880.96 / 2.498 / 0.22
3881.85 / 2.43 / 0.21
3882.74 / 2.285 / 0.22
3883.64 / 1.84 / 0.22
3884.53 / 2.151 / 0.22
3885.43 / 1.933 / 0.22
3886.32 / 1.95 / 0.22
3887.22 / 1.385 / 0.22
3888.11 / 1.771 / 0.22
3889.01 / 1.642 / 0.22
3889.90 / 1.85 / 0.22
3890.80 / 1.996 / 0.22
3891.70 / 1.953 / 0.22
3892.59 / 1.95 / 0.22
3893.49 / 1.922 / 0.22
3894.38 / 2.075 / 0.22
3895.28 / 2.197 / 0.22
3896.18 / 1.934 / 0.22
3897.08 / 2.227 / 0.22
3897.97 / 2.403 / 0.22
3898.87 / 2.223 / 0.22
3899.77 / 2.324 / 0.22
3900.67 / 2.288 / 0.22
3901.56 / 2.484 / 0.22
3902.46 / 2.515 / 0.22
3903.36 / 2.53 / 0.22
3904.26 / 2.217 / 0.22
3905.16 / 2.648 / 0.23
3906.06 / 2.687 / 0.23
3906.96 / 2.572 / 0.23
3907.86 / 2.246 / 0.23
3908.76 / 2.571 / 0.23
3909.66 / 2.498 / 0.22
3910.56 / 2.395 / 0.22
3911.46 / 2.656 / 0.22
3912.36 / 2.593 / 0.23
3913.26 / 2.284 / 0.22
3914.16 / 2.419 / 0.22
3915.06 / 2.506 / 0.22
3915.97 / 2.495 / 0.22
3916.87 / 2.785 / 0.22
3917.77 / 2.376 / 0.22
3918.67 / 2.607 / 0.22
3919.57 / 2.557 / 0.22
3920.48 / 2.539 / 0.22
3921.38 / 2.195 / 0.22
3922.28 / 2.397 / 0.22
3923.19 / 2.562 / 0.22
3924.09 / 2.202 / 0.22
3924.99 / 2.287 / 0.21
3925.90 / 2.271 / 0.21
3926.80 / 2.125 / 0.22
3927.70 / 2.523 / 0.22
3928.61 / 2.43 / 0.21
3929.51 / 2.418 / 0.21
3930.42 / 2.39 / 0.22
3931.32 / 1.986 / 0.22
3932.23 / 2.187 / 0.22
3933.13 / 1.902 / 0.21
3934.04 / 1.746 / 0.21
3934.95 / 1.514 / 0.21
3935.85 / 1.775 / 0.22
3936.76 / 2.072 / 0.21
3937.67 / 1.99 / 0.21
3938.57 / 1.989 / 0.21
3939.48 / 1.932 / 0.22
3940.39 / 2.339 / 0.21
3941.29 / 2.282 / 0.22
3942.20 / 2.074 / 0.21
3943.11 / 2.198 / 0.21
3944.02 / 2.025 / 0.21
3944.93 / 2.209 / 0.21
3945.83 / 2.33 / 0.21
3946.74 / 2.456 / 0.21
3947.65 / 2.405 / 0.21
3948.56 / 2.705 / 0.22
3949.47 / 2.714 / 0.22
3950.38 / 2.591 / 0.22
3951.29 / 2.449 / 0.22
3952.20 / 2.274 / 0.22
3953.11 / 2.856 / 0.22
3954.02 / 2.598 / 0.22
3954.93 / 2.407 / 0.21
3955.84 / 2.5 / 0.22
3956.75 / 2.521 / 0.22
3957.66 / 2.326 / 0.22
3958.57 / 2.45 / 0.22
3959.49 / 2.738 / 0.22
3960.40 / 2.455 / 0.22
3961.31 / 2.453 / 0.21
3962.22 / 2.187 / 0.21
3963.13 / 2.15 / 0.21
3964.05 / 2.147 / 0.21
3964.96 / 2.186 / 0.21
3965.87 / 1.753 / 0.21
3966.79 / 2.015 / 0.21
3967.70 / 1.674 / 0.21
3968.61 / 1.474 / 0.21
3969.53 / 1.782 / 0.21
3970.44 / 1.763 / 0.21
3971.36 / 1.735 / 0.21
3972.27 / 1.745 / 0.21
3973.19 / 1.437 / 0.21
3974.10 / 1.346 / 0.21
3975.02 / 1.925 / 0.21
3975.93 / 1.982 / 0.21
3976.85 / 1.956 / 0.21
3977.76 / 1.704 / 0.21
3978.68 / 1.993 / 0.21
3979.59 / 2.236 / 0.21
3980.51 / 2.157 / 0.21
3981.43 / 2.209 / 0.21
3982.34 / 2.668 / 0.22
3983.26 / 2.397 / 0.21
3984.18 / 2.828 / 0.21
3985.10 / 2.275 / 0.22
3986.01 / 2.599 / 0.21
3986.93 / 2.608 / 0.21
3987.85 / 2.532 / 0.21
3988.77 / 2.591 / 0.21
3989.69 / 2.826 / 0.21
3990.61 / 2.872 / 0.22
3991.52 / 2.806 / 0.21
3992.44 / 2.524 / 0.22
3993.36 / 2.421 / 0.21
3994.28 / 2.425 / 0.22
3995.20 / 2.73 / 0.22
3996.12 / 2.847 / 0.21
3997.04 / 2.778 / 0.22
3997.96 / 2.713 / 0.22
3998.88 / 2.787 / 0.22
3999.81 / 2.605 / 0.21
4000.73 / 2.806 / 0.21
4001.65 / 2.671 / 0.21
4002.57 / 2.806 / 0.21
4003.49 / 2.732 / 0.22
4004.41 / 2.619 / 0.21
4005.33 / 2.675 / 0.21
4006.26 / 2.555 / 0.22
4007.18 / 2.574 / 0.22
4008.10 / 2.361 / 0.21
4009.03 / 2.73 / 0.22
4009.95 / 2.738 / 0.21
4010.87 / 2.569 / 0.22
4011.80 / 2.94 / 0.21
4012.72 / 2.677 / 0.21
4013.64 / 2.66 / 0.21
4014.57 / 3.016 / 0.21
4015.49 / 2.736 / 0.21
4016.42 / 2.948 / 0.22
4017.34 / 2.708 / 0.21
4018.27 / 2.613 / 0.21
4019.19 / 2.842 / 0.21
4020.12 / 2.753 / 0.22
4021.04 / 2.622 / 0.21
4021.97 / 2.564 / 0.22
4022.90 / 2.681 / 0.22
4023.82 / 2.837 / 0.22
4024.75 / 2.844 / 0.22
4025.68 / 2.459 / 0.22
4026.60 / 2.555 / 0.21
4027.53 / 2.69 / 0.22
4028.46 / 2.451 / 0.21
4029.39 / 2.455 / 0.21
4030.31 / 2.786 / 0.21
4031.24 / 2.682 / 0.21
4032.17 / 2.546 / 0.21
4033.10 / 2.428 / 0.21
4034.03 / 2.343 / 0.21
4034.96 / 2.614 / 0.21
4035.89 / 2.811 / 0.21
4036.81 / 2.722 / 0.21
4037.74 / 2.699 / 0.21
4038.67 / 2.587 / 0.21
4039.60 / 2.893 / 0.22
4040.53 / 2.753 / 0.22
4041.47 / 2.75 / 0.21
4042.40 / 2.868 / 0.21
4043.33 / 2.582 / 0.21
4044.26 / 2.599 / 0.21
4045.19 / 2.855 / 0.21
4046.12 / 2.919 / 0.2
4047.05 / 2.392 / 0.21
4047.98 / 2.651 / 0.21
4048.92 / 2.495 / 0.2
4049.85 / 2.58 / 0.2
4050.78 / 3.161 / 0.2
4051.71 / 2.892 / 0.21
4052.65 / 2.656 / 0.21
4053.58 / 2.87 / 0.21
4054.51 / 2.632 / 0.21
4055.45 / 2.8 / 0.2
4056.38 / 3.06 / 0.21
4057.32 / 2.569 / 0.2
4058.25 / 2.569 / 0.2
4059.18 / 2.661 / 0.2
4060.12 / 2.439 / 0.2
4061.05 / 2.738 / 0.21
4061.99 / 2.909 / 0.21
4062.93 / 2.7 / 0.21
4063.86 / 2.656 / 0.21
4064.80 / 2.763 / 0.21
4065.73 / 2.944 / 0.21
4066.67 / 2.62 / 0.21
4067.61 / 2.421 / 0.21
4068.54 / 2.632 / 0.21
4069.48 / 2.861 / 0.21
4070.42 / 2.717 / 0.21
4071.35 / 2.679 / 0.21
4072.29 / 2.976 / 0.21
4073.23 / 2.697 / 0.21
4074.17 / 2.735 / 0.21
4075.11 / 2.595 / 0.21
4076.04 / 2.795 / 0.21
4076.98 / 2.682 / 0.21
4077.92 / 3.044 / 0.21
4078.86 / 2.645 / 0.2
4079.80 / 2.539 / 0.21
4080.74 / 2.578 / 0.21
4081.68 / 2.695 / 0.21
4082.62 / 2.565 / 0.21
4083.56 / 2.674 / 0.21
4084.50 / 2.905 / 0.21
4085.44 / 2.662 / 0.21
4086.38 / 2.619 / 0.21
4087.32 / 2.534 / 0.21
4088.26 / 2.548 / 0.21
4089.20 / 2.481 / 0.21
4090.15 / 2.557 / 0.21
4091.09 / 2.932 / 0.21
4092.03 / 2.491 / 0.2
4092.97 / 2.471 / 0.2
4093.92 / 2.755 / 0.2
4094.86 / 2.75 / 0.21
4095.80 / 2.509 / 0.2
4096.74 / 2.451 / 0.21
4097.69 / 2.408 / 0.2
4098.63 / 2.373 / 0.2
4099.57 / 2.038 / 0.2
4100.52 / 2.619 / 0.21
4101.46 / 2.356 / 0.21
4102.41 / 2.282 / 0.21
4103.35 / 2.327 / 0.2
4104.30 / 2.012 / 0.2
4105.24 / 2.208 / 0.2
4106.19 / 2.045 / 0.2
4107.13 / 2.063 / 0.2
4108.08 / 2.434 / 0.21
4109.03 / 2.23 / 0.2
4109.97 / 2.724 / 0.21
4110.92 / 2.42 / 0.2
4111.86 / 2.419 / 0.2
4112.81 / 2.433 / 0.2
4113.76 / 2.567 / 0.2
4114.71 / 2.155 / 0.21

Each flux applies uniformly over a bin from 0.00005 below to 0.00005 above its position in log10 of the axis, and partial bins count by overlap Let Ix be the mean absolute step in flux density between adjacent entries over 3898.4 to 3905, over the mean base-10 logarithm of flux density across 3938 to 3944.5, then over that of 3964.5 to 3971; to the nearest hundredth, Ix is 1.40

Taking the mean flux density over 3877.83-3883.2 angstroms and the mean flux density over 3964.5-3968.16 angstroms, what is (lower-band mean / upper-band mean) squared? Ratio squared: 1.6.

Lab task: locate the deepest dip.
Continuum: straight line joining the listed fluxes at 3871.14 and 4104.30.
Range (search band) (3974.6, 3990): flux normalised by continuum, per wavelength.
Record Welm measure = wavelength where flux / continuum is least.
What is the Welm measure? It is 3977.76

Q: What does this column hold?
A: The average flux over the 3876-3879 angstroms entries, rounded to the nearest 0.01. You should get 2.34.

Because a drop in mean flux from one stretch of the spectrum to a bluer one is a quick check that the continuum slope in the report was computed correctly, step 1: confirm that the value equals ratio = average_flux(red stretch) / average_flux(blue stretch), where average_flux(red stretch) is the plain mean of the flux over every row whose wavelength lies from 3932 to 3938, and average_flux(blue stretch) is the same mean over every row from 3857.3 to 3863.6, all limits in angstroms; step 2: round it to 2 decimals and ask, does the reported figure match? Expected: 0.73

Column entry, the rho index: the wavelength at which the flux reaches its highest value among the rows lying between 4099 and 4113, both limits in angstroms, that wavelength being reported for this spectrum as 4109.97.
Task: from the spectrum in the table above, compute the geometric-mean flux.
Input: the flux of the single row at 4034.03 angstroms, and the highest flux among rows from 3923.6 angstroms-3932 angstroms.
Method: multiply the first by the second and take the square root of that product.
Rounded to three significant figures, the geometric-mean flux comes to 2.43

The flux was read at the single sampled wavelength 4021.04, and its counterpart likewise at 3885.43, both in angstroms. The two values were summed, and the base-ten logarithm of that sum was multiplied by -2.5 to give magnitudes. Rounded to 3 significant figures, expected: -1.65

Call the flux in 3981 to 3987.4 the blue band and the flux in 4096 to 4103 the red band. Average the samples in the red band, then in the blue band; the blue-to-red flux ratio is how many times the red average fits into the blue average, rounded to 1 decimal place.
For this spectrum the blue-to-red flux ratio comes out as 1.1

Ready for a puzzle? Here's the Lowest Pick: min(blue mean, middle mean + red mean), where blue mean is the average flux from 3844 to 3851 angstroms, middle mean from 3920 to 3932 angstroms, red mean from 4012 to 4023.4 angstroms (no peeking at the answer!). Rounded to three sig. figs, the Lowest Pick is 2.28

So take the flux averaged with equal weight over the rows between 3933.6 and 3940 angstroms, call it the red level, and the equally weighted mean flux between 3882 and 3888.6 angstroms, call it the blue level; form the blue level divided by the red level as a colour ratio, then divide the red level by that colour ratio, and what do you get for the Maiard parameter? 1.8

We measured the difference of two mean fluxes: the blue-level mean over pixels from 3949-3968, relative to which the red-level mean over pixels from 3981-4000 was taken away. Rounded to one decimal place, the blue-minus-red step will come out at -0.3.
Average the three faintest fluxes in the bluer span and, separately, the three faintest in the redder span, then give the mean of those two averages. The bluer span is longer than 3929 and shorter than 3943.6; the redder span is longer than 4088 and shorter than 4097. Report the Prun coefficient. 2.07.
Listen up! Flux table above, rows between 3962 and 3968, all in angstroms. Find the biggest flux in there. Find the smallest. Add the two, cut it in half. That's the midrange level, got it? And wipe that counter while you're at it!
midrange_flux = 1.9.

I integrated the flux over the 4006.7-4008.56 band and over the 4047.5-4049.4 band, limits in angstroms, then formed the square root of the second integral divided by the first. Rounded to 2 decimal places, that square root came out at 1.03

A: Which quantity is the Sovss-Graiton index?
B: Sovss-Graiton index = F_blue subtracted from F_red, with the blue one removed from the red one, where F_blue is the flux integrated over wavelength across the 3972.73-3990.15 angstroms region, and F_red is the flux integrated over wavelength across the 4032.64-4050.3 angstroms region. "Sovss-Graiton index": 8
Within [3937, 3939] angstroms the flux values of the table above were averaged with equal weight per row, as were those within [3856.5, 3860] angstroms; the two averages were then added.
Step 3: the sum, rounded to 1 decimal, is 4.6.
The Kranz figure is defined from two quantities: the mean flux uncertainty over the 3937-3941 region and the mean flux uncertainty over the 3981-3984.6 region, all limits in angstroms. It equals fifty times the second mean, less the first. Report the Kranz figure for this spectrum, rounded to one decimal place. 10.4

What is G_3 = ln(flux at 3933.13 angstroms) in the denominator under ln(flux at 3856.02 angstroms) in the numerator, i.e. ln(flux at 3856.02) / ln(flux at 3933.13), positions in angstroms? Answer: 1.53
